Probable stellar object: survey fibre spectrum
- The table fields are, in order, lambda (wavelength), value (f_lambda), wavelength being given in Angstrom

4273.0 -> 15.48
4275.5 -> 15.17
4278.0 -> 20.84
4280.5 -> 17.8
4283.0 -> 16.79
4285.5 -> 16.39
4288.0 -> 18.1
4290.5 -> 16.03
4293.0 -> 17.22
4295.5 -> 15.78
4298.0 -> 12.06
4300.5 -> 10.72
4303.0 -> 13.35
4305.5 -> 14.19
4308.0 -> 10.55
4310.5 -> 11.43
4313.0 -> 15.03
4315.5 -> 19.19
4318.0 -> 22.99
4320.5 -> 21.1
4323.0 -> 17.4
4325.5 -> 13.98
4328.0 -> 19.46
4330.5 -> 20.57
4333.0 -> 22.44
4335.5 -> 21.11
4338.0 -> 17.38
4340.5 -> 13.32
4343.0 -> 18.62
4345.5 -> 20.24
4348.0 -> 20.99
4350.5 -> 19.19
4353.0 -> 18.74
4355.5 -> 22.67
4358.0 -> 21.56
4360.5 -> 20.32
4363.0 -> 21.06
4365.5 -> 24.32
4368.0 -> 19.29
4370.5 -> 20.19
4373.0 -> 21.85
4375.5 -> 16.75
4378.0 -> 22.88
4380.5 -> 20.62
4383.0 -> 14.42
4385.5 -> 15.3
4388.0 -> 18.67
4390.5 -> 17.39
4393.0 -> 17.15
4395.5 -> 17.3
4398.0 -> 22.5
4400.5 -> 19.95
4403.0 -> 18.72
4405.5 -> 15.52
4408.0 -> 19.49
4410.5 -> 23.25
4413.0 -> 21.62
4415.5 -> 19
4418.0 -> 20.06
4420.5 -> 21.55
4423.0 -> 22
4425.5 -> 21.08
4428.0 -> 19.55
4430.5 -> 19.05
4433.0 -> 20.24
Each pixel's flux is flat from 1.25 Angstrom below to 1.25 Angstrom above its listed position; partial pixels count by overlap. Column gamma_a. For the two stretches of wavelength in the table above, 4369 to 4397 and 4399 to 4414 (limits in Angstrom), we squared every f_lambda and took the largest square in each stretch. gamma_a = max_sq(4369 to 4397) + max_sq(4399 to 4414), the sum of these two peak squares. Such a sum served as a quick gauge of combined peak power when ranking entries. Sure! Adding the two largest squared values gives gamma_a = 1064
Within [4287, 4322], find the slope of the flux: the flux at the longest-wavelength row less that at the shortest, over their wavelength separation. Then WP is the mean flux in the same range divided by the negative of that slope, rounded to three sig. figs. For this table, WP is -168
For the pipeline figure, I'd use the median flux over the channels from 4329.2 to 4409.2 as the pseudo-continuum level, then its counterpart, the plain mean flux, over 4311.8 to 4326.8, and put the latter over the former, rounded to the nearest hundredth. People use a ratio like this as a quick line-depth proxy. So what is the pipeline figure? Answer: 0.93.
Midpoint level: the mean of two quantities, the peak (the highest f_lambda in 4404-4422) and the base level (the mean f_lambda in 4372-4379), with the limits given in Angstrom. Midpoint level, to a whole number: 22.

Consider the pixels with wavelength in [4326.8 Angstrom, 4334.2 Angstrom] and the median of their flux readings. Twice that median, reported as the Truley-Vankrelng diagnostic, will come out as 41.1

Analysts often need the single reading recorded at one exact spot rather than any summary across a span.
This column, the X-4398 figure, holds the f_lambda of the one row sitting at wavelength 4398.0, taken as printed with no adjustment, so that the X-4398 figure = 22.5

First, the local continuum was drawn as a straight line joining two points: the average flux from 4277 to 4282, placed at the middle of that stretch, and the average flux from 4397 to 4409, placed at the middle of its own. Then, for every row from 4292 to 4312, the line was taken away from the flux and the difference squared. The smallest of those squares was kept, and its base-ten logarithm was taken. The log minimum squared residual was 0.6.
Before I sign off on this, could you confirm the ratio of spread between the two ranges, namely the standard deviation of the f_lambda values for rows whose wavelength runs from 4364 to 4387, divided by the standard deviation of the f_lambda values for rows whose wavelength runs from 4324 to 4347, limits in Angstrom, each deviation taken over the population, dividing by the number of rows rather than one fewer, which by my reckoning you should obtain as 1.1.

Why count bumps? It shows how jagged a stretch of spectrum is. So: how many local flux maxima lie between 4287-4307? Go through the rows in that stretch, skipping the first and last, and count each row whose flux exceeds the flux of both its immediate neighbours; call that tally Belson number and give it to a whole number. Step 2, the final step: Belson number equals 1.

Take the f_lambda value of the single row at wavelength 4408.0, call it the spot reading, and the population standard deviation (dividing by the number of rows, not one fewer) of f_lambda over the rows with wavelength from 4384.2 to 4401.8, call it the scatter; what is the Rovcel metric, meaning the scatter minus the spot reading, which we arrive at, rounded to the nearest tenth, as -17.3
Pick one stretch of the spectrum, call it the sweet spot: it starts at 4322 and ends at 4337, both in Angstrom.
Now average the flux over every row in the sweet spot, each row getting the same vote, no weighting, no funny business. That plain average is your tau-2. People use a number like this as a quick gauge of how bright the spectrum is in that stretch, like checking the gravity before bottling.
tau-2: 19.2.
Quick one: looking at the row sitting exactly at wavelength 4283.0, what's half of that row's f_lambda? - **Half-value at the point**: 8.4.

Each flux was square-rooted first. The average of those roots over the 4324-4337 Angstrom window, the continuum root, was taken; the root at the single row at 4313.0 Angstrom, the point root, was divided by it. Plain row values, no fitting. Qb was 0.88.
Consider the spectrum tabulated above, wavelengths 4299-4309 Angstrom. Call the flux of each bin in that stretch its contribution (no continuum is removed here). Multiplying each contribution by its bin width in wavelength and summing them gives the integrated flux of 122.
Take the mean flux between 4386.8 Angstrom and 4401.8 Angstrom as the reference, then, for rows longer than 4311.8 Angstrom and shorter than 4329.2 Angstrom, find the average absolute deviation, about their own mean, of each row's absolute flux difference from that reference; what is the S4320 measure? 1.5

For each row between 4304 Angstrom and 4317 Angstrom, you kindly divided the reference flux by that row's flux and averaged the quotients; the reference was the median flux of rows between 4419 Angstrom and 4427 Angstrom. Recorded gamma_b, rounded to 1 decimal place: 1.6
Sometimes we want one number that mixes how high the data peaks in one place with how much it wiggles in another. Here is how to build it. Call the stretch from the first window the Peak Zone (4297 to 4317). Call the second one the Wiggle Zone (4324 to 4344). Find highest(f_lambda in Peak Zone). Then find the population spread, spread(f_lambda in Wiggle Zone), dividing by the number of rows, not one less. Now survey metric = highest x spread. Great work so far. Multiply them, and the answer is 59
